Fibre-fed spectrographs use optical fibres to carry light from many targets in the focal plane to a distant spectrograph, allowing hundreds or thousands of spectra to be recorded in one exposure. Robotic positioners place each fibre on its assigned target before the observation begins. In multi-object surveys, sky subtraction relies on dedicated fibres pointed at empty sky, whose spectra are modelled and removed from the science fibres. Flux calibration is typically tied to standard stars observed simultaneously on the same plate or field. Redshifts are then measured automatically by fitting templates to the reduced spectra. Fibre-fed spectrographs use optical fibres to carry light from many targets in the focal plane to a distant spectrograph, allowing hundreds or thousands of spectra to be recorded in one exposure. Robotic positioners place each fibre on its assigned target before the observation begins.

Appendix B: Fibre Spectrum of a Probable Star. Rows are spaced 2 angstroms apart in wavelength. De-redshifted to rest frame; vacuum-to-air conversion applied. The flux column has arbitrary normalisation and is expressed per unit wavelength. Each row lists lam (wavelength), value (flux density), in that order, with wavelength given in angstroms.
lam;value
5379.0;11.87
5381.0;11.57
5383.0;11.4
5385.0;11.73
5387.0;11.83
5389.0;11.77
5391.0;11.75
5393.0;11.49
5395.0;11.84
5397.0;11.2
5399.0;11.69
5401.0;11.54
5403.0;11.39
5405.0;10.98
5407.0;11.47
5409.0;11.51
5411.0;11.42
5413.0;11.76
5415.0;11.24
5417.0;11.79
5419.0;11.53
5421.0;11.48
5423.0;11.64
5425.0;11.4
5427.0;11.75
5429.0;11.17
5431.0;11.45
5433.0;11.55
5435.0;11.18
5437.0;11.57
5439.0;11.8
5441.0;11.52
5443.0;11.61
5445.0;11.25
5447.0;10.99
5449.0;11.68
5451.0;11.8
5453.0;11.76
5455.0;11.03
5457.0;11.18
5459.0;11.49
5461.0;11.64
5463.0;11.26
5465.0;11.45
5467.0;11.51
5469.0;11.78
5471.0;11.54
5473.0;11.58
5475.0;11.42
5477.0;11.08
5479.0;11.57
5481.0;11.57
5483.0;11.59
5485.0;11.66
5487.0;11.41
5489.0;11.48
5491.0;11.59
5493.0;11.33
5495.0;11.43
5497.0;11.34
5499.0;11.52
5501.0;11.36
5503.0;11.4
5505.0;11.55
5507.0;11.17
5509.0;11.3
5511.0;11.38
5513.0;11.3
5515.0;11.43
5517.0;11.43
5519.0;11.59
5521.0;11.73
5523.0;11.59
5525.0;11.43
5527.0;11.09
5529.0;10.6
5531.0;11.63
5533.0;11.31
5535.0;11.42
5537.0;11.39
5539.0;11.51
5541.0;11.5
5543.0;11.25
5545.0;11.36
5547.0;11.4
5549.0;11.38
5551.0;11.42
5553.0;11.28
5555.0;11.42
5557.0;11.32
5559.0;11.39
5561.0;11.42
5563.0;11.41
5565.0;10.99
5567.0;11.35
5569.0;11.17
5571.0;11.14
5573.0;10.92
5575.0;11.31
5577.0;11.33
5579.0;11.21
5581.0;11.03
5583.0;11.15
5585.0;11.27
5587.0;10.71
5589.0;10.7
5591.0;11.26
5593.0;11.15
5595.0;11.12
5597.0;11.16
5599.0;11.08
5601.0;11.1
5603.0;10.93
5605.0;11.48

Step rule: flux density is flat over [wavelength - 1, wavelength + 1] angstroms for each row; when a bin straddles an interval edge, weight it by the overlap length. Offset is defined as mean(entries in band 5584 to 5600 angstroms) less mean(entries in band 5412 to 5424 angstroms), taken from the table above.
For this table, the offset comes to -0.52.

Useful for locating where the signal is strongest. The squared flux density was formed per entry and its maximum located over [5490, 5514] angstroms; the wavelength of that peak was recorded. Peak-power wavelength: 5491.0 angstroms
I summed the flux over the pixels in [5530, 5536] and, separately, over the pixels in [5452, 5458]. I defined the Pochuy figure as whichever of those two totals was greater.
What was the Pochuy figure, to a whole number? 34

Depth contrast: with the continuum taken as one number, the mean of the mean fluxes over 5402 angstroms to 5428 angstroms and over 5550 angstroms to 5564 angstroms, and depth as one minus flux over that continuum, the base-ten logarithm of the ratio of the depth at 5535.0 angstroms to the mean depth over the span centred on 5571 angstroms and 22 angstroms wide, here -1.2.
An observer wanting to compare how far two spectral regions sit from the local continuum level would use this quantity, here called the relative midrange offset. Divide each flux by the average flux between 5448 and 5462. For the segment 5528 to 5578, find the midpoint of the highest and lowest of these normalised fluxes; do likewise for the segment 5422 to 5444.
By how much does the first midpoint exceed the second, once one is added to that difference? 0.968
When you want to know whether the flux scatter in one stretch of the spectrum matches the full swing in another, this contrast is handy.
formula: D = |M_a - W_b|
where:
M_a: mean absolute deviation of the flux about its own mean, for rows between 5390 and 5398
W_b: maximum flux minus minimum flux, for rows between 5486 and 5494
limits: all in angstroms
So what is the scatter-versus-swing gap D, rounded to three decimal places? 0.035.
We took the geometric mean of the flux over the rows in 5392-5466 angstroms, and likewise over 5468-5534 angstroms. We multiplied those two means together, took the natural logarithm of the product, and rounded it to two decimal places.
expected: 4.88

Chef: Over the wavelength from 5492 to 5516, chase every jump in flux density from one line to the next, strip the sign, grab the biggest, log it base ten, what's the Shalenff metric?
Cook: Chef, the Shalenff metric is -0.42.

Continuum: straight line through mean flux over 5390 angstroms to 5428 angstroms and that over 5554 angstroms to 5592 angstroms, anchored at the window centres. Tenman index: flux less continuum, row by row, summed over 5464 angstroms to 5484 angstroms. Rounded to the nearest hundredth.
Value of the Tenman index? 1.22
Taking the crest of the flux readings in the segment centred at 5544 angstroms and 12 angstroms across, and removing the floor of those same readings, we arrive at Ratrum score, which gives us 0.26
